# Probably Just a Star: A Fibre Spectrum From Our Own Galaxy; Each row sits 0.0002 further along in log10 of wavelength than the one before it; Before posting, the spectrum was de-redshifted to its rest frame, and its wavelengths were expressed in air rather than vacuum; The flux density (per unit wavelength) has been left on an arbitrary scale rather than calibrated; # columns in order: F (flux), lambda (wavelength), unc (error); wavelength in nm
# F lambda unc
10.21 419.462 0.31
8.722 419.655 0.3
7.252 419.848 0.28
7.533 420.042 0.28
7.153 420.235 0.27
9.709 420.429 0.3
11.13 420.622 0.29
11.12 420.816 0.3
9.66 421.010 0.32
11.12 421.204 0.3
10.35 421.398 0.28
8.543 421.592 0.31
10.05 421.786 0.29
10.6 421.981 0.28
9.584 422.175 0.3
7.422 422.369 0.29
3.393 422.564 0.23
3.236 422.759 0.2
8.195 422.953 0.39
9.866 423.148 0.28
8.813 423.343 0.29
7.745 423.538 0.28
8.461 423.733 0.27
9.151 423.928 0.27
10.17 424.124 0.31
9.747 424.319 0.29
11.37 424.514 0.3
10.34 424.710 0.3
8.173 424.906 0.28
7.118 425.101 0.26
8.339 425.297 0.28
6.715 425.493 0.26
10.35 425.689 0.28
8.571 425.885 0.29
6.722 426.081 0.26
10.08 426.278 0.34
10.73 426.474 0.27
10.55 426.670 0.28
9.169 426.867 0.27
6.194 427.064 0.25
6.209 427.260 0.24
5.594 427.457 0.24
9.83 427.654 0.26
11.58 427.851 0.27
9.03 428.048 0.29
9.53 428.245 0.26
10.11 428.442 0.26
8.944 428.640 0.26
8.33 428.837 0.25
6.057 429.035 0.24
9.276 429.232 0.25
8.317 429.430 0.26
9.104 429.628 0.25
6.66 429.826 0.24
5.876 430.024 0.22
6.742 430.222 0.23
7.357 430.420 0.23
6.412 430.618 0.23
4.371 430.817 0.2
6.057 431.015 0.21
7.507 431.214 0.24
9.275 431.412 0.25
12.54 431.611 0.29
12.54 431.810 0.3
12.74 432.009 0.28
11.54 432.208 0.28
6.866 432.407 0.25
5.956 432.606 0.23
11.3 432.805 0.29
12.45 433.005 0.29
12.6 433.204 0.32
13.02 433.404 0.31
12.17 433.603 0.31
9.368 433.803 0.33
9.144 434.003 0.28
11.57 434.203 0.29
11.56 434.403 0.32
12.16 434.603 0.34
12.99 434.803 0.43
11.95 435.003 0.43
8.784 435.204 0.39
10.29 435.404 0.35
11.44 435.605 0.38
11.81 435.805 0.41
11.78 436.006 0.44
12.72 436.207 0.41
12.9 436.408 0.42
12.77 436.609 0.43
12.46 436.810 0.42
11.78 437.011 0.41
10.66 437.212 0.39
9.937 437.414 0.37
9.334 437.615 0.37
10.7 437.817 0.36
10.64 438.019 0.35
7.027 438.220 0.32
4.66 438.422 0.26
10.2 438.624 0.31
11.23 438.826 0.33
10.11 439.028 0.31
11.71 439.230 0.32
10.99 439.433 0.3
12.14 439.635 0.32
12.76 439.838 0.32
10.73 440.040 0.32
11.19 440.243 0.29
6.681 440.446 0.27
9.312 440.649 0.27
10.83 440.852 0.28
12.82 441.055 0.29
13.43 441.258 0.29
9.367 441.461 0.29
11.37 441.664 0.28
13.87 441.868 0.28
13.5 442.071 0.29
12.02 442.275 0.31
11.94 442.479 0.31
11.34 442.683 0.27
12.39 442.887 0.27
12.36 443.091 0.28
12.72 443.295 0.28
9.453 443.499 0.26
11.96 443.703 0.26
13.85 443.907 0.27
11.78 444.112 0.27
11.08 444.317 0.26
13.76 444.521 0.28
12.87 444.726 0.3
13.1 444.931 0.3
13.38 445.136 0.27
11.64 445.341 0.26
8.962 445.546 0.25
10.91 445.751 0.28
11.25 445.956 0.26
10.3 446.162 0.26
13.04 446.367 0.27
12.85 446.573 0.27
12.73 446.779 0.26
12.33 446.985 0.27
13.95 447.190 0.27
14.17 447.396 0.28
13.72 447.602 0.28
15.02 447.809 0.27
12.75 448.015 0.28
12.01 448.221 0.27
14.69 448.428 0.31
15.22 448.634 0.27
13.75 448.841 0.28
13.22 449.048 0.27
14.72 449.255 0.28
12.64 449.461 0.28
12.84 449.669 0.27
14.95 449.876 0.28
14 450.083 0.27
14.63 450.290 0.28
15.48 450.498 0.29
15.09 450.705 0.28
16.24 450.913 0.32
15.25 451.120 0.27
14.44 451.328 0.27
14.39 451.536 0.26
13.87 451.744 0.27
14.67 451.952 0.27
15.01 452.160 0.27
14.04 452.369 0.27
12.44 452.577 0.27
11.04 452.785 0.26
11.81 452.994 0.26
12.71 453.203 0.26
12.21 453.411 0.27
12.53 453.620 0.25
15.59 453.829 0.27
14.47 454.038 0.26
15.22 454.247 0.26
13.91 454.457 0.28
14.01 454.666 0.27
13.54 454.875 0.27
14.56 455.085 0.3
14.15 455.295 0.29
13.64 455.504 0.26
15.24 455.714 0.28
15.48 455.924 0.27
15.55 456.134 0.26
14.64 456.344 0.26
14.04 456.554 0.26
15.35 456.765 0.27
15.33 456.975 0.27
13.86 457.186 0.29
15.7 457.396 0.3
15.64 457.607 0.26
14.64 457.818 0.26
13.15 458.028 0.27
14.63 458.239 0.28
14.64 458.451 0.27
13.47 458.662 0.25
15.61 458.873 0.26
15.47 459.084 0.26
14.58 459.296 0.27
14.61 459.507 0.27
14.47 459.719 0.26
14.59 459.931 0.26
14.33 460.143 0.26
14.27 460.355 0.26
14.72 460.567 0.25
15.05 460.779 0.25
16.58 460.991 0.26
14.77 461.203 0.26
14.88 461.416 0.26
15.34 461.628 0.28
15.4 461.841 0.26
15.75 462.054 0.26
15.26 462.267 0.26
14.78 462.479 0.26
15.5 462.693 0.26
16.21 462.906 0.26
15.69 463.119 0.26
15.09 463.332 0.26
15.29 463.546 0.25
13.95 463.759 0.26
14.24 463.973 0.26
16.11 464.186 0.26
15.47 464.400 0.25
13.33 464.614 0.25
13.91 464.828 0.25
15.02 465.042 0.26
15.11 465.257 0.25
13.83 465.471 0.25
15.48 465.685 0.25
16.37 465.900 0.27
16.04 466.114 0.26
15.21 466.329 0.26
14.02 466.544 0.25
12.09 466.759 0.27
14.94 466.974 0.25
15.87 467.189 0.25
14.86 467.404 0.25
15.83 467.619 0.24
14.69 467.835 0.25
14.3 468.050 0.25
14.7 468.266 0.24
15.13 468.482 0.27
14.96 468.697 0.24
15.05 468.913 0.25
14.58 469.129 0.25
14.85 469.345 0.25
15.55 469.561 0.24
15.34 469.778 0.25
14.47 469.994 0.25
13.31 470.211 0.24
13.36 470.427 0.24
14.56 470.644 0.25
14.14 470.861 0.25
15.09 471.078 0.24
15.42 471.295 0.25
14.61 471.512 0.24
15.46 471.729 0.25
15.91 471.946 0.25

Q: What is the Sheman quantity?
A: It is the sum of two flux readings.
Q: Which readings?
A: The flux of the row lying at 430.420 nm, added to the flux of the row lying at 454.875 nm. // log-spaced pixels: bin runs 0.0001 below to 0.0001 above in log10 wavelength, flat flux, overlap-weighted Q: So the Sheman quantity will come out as 21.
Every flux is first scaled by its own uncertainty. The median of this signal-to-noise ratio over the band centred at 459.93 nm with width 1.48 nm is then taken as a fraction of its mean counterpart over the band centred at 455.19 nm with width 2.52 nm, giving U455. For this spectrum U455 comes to 1.0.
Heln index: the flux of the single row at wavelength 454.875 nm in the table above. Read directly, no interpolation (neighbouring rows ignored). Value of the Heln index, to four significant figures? 13.54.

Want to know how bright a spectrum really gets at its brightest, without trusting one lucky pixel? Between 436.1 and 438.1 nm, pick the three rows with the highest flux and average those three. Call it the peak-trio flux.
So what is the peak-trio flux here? 13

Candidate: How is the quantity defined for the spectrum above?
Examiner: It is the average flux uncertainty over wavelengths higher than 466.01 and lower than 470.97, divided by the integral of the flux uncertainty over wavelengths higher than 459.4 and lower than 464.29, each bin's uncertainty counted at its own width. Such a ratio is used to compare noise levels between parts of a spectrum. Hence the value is 0.197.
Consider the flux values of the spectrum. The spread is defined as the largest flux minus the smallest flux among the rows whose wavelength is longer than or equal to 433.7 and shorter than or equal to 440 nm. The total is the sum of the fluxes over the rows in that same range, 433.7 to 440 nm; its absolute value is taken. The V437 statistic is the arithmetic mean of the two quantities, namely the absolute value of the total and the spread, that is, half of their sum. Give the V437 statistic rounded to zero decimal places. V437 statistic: 173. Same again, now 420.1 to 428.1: 185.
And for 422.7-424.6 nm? 47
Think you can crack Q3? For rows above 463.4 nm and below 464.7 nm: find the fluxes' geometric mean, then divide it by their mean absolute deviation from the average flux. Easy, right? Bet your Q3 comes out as 16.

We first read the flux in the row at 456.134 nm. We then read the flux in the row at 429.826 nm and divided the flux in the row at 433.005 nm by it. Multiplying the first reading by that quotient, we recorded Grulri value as 29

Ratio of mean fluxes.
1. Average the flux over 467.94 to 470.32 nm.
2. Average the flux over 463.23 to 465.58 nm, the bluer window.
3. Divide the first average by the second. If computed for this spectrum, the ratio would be 1.0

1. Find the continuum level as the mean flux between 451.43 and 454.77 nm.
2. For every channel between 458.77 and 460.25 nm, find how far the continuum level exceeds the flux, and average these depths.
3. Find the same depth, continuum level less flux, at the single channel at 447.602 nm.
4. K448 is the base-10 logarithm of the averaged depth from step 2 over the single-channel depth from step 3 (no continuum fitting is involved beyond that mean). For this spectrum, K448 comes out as 1.1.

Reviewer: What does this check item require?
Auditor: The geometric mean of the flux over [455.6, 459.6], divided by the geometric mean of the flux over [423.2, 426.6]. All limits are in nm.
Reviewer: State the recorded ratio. 1.67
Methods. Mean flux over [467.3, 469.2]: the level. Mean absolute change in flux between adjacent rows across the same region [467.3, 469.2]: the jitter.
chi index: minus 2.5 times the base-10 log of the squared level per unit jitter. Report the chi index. -6.6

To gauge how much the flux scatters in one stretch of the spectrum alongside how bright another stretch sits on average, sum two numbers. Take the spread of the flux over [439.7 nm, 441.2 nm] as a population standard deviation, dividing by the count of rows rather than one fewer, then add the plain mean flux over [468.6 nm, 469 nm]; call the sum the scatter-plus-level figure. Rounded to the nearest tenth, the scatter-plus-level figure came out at 17.0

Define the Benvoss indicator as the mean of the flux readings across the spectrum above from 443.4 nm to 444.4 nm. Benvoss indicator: 11.6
